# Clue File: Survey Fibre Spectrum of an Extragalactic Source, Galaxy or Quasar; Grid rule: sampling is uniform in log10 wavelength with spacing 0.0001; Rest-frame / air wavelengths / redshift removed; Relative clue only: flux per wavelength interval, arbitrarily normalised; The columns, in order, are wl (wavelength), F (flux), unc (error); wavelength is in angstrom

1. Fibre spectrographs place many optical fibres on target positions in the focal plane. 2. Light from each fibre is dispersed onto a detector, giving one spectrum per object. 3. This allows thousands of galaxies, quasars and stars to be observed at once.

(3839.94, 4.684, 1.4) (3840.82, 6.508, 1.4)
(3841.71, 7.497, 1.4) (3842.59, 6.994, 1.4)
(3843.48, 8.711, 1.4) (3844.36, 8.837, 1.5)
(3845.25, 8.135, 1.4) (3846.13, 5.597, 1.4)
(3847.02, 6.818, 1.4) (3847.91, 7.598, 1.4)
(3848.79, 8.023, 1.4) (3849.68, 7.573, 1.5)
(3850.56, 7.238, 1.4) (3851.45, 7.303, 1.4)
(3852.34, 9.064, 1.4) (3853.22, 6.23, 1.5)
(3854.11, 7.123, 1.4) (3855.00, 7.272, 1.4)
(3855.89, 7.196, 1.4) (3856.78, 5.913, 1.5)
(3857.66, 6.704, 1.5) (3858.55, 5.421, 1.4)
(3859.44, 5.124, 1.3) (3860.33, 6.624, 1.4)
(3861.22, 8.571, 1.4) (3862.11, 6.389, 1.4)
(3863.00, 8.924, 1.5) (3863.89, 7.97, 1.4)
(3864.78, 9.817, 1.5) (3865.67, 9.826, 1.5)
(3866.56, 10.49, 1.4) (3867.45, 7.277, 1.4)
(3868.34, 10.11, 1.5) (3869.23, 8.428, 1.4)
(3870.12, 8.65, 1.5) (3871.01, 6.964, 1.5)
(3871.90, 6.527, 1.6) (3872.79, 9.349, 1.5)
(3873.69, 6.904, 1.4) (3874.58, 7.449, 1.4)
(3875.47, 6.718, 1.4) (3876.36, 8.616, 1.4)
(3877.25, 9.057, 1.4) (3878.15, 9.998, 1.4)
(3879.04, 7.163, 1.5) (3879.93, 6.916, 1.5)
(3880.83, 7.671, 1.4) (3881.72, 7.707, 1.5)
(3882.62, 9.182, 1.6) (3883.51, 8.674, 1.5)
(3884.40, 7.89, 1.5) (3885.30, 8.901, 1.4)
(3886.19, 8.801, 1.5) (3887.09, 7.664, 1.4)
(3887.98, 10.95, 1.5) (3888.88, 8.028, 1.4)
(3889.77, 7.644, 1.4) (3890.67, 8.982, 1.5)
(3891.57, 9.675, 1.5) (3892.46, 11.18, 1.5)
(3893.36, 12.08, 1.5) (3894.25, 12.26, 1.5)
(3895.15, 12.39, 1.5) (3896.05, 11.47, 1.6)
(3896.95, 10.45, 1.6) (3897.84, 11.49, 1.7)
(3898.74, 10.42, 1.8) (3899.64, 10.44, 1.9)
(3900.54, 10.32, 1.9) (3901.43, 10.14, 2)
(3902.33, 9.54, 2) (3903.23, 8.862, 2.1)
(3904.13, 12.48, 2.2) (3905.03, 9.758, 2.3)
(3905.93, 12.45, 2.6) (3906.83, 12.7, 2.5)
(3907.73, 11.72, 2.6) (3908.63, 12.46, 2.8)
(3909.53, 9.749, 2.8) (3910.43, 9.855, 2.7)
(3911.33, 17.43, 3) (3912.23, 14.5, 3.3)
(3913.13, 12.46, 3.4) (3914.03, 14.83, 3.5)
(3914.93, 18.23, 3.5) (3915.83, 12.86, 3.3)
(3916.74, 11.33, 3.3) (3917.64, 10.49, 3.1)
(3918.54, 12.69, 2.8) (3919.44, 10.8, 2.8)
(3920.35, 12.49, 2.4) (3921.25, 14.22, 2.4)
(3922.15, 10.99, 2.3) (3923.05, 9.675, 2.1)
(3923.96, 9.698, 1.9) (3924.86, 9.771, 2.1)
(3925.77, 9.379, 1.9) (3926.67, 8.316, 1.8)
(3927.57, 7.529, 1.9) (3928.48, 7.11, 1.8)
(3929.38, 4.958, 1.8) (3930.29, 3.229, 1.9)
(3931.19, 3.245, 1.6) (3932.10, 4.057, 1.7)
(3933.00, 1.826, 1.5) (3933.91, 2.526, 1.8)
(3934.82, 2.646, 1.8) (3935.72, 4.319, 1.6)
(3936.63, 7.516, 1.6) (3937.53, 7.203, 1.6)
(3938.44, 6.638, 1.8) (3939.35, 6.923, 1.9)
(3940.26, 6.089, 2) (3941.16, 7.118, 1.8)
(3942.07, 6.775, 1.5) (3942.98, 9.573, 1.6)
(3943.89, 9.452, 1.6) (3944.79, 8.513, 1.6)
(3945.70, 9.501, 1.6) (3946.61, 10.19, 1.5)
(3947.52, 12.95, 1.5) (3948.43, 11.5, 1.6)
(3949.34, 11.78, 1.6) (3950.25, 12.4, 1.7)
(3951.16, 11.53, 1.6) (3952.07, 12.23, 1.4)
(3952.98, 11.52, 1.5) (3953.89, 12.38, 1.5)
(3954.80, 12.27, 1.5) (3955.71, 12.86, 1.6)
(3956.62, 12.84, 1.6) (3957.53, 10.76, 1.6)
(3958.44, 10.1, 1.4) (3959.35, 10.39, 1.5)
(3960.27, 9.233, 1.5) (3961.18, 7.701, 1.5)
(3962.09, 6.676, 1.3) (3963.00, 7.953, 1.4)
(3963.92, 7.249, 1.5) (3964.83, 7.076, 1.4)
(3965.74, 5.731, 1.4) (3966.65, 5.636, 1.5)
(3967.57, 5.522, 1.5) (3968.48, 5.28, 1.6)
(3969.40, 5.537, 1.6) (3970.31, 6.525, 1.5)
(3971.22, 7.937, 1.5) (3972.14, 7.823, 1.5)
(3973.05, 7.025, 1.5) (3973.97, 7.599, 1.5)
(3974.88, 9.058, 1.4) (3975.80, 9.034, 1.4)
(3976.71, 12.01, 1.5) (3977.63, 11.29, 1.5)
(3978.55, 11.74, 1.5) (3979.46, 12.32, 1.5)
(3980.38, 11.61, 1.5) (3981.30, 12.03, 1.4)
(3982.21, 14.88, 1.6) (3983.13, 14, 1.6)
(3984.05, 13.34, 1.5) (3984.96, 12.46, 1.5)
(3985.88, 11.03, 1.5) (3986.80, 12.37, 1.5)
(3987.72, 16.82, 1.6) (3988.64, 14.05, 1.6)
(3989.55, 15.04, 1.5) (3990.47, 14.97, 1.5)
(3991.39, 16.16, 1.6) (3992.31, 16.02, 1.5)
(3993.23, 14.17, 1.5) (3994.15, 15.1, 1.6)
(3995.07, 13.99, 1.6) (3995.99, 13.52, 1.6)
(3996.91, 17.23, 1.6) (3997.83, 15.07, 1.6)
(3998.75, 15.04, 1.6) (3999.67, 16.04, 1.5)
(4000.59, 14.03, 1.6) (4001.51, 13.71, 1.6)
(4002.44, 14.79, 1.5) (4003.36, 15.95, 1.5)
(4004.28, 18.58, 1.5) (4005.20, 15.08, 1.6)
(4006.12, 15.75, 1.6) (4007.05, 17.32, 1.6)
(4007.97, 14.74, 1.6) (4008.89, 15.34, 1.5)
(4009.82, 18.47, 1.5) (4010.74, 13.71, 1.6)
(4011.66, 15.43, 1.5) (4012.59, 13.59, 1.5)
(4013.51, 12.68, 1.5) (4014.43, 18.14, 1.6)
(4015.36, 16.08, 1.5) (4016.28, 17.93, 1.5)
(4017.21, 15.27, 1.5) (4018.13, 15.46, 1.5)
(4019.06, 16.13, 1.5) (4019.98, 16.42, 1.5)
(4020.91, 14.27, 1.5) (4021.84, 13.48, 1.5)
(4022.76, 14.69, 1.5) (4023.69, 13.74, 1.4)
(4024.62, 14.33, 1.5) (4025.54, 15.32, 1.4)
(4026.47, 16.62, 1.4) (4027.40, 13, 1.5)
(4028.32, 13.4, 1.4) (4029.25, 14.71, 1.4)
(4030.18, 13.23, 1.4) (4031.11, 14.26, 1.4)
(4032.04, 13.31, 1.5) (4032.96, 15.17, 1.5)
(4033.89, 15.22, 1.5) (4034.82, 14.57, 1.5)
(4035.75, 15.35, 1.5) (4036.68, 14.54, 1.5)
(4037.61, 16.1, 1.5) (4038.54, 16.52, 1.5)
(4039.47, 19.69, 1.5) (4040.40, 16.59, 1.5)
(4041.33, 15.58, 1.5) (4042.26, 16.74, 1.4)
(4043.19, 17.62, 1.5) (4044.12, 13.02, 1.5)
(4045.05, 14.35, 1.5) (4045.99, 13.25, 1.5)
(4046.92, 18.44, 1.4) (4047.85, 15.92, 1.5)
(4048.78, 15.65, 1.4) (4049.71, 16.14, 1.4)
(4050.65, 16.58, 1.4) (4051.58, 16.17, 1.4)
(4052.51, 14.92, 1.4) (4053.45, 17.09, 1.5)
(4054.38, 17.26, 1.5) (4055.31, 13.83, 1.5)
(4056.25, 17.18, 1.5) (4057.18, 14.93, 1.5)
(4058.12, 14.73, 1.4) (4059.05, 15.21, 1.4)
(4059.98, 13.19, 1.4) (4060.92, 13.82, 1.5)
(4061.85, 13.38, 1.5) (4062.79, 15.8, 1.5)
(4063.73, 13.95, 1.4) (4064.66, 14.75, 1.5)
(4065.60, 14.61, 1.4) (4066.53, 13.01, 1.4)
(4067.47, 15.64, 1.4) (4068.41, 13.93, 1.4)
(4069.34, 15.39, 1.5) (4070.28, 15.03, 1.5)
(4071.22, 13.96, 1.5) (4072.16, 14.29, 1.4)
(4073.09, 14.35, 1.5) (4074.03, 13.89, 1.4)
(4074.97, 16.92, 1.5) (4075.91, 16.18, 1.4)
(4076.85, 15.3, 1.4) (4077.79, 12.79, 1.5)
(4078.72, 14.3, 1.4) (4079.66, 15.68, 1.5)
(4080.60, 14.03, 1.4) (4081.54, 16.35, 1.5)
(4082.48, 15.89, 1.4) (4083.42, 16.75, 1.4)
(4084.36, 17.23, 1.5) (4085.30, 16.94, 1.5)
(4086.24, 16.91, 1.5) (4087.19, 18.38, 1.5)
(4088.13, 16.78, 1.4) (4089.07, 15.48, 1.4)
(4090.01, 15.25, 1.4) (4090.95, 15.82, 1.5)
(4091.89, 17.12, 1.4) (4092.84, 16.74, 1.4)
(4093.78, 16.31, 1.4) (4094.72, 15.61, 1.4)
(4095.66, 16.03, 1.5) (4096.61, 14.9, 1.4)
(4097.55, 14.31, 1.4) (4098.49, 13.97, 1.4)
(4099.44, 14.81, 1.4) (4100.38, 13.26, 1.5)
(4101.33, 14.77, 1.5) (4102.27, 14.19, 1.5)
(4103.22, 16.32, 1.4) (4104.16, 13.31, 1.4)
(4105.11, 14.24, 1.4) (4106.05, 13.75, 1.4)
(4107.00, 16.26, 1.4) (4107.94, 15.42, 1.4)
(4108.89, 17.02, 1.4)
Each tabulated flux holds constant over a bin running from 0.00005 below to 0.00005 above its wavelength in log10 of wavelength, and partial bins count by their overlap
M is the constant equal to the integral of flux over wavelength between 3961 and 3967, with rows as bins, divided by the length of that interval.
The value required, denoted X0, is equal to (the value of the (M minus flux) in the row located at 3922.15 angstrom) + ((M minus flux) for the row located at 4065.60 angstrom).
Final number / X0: -12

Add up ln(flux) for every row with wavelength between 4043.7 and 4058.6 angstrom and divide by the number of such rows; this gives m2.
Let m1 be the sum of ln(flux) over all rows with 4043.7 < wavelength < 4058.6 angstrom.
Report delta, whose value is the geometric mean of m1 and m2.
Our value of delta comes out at 11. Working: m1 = 44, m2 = 2.74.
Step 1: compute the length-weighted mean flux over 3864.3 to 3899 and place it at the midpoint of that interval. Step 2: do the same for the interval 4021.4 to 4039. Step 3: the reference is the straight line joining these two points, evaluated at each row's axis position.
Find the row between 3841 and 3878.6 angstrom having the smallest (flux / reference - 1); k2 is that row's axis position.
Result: 3859.44 angstrom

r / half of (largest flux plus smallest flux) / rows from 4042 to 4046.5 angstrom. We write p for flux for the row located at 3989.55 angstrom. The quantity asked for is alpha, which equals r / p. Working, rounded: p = 15.04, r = 15.3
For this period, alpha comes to 1.0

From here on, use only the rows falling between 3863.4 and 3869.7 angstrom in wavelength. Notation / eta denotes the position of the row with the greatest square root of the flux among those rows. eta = 3866.56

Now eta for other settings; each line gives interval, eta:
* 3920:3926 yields 3921.25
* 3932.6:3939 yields 3936.63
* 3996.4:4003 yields 3996.91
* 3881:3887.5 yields 3882.62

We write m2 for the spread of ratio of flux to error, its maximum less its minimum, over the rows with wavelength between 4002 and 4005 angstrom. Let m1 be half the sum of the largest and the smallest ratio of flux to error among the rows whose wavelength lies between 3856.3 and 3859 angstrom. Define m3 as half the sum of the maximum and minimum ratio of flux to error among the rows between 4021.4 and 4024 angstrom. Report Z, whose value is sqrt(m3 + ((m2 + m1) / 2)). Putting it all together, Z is 3.6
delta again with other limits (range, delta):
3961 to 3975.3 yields 8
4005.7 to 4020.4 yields 11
